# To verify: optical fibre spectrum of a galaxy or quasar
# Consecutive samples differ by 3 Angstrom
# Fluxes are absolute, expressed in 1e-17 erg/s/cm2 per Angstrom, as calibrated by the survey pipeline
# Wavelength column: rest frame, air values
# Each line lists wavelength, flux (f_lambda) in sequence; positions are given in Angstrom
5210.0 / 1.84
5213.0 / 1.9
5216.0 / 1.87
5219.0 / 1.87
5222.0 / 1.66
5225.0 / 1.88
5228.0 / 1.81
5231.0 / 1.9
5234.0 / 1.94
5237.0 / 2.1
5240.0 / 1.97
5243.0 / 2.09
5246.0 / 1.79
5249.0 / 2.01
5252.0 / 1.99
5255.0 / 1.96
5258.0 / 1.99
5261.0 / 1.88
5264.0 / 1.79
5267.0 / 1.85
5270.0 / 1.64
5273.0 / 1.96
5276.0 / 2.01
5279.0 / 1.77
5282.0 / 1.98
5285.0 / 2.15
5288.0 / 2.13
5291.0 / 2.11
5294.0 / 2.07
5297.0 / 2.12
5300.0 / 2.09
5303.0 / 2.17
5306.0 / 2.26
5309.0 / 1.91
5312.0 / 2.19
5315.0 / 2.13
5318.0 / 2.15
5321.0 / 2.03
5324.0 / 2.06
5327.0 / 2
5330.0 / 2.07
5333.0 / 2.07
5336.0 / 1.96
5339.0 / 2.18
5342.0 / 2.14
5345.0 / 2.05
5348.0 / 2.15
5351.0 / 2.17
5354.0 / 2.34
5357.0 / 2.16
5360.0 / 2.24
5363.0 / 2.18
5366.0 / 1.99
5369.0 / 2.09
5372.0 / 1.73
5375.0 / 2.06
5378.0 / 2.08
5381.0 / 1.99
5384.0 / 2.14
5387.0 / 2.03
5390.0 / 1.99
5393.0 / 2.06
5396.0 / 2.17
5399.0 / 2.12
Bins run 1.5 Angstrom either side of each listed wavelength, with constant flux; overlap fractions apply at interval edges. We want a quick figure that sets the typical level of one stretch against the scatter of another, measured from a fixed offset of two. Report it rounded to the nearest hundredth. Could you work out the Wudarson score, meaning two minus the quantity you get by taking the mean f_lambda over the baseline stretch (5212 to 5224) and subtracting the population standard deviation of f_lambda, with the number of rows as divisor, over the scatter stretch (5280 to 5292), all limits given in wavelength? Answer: 0.24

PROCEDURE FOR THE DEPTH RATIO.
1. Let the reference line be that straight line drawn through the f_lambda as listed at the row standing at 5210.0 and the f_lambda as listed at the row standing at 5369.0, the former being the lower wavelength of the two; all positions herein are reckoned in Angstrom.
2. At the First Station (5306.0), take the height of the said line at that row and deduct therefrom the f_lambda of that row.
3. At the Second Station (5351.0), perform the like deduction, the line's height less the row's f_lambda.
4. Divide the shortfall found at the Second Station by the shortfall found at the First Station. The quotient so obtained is 0.4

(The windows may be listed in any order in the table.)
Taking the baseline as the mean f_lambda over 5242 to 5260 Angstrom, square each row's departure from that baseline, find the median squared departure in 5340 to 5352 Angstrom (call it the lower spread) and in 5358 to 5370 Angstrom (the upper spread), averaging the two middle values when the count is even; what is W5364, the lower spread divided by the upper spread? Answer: 1.0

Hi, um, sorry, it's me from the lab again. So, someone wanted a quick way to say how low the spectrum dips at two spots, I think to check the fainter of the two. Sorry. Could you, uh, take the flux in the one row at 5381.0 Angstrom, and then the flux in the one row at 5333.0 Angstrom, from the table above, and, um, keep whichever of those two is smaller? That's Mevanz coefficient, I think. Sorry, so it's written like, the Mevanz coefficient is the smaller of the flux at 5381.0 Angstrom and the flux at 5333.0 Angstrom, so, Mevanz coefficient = 1.99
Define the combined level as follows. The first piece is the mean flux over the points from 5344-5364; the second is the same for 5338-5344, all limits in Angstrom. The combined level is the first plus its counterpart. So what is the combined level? 4.34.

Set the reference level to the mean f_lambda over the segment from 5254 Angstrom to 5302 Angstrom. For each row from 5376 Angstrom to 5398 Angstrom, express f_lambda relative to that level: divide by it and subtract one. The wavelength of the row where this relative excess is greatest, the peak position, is 5396.0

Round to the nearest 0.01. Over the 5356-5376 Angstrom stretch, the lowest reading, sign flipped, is -1.73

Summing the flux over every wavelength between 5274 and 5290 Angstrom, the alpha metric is 10.0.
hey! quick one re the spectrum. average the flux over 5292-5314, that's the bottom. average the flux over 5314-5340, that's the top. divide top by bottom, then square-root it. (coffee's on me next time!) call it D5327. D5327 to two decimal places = 0.99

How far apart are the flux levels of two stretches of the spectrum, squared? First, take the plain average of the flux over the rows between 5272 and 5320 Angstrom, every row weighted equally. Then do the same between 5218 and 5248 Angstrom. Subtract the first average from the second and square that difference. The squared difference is 0.030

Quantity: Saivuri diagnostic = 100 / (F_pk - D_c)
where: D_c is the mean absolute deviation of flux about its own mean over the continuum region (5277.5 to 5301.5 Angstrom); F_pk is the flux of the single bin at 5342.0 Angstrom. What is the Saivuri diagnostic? 48.8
